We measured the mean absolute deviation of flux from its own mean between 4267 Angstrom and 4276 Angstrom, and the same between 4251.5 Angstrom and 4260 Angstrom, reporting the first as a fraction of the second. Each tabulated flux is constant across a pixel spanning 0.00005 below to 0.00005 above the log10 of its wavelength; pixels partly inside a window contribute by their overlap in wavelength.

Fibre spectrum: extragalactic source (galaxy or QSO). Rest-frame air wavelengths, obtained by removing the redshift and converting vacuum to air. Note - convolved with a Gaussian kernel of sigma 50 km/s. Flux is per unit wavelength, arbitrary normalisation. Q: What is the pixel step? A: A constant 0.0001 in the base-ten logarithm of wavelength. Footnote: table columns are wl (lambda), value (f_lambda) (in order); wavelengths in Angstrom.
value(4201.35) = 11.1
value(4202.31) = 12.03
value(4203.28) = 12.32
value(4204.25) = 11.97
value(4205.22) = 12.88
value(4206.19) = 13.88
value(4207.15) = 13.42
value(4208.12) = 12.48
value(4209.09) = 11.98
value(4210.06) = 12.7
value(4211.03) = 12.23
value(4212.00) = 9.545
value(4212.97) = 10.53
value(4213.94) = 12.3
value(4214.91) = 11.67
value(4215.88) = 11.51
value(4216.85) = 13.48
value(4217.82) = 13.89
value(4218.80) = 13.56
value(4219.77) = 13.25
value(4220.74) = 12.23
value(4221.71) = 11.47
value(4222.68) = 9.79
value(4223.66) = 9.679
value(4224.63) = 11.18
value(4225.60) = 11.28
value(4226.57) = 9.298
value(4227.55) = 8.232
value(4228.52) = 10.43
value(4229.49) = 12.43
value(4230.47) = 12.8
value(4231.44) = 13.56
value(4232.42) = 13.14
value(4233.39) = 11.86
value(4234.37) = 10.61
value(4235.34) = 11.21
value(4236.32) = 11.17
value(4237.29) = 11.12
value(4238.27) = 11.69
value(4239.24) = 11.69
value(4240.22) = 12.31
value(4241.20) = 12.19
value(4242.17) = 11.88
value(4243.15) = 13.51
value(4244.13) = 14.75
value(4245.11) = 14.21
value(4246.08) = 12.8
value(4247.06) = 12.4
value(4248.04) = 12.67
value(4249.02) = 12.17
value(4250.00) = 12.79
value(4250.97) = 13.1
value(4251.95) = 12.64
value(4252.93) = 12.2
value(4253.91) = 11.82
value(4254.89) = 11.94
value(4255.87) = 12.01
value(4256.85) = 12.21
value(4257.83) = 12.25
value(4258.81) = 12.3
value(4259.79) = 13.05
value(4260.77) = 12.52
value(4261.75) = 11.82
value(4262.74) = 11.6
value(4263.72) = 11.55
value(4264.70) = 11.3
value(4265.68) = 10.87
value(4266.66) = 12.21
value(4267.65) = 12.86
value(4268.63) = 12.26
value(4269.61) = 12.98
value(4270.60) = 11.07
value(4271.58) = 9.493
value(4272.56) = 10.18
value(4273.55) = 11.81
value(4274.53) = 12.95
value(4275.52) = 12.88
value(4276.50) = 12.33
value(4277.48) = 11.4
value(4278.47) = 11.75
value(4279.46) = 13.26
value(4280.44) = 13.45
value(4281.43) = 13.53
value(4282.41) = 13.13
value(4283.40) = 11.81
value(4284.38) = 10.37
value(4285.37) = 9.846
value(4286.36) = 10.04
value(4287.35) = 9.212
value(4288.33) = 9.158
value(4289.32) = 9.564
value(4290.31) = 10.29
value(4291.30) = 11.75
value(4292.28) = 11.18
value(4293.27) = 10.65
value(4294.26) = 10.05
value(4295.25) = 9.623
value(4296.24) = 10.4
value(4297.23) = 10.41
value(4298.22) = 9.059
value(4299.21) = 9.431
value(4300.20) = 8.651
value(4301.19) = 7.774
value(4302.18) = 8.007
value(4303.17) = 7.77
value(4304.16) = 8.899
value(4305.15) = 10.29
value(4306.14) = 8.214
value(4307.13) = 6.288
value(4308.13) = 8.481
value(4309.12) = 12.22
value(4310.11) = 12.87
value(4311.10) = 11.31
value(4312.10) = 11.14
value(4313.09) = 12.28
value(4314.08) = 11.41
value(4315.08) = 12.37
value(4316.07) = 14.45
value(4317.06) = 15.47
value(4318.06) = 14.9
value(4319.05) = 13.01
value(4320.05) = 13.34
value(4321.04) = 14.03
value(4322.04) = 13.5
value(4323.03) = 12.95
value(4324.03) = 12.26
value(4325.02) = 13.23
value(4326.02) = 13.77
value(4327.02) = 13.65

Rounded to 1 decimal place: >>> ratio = 4.0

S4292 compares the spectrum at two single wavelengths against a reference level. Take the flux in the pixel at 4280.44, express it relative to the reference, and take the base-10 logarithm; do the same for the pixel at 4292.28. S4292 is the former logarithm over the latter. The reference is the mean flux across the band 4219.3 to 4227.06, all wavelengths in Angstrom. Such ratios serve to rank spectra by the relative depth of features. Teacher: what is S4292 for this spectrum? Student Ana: 14.0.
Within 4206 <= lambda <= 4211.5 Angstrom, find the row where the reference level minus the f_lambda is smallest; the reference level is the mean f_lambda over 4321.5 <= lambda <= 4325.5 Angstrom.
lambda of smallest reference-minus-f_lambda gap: 4206.19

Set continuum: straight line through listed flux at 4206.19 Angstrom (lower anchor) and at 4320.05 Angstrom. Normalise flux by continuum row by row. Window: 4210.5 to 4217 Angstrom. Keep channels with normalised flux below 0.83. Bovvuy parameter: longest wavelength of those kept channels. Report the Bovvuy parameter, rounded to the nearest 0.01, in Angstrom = 4212.97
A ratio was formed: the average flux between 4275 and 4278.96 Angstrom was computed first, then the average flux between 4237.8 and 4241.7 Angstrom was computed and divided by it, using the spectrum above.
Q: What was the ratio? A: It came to 0.99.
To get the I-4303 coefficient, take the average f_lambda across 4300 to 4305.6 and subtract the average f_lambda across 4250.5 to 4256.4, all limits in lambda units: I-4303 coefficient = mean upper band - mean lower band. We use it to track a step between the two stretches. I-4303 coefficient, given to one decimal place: -3.7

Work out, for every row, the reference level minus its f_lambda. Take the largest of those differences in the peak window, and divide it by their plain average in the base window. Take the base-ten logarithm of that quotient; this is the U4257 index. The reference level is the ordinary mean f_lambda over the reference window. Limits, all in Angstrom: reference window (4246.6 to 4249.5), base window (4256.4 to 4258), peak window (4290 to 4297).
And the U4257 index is 1.2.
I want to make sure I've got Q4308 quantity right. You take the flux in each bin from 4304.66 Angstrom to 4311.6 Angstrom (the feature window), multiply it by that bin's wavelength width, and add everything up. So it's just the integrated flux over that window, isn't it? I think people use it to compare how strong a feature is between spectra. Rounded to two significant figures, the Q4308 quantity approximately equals 69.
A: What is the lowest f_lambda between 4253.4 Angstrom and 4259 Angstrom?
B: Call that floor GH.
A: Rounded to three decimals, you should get 11.820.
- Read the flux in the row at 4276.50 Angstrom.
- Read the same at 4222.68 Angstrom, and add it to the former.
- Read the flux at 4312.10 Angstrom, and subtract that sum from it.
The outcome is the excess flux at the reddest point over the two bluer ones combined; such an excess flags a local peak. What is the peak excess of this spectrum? -11.0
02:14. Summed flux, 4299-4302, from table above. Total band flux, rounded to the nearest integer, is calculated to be 26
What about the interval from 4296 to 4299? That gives 30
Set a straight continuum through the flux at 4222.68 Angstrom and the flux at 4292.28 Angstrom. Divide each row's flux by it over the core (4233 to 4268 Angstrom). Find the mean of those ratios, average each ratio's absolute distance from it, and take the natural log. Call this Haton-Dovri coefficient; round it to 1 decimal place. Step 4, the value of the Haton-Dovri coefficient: -2.8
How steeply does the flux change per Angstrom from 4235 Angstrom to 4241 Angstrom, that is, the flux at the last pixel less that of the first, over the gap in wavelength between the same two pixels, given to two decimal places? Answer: 0.23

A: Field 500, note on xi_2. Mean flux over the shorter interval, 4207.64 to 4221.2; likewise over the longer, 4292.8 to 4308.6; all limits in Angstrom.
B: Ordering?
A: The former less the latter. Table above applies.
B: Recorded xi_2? 3.2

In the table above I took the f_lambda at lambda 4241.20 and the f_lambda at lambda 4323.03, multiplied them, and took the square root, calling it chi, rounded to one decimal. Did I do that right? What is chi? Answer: 12.6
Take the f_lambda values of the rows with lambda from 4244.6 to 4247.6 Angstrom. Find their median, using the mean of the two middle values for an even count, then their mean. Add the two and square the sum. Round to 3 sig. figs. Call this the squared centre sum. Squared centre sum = 673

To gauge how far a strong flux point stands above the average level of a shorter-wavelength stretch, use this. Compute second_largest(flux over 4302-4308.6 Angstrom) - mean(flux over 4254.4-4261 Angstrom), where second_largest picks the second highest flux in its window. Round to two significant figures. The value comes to -3.4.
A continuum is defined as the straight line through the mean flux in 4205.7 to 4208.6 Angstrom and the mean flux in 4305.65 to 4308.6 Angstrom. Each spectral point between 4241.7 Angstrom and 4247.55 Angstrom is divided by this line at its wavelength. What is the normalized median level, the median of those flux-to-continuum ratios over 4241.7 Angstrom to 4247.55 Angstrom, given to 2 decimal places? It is 1.18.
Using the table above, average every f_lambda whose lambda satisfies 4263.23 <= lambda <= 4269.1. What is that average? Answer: 11.8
